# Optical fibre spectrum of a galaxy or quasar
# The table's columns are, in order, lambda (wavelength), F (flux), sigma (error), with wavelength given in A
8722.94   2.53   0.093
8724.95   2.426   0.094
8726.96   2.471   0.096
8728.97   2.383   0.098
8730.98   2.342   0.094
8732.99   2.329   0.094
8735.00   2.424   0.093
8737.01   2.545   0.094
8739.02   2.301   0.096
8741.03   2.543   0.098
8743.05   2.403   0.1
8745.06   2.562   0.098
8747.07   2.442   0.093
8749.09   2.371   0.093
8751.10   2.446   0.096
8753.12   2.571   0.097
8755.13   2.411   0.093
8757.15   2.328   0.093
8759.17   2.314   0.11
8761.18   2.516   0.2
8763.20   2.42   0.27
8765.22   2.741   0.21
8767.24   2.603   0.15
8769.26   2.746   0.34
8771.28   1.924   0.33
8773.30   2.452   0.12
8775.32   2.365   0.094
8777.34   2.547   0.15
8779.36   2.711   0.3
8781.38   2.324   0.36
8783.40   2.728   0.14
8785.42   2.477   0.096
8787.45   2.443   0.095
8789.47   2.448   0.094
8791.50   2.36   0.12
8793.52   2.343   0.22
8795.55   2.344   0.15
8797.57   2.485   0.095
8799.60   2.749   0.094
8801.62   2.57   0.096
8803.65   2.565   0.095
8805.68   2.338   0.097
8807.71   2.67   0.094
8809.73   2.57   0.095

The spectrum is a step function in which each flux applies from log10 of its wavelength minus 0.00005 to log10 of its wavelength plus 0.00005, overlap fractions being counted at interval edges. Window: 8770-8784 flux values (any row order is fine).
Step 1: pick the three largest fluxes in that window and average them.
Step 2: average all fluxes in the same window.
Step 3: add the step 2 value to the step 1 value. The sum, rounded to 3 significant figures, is 5.10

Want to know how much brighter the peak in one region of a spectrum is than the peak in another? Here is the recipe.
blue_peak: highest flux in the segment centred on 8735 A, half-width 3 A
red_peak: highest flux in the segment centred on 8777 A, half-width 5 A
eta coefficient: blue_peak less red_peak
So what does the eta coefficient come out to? -0.17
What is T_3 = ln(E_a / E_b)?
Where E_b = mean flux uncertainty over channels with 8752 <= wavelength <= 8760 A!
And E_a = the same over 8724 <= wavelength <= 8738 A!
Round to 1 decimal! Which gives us 0.0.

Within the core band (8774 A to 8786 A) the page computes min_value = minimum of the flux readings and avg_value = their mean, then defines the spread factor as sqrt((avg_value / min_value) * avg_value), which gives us 1.66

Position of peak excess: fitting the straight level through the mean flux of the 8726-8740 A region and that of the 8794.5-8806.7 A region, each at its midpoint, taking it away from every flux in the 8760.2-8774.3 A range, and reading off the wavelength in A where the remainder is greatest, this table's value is 8765.22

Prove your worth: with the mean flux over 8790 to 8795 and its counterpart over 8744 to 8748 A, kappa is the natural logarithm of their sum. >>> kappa 1.58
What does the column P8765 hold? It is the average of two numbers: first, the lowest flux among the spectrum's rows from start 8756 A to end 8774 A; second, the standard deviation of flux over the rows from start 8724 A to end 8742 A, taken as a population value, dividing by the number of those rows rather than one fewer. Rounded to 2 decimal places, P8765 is 1.00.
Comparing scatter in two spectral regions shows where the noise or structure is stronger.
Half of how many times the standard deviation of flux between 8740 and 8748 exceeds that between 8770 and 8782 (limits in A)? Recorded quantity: 0.14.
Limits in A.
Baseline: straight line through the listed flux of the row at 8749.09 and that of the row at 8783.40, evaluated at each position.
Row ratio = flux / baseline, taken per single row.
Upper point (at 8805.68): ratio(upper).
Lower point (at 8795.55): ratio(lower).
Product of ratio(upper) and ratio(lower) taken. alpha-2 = 0.65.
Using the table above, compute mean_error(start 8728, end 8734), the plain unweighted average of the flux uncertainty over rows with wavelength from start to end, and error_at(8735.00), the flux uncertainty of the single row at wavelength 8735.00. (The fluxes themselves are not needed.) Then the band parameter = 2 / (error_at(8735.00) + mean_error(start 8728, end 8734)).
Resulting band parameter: 10.62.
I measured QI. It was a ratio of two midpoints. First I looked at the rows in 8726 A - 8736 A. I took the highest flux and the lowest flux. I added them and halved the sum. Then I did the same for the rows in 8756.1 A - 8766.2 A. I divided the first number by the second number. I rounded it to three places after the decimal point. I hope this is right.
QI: 0.950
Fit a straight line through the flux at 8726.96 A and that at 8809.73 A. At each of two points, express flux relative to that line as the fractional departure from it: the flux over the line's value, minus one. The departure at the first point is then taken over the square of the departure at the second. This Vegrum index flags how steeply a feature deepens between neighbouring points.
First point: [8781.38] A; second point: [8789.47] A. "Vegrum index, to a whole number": -57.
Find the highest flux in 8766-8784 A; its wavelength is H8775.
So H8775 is 8769.26 A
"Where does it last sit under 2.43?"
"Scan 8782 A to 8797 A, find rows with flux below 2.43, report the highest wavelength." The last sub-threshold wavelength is 8795.55 A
